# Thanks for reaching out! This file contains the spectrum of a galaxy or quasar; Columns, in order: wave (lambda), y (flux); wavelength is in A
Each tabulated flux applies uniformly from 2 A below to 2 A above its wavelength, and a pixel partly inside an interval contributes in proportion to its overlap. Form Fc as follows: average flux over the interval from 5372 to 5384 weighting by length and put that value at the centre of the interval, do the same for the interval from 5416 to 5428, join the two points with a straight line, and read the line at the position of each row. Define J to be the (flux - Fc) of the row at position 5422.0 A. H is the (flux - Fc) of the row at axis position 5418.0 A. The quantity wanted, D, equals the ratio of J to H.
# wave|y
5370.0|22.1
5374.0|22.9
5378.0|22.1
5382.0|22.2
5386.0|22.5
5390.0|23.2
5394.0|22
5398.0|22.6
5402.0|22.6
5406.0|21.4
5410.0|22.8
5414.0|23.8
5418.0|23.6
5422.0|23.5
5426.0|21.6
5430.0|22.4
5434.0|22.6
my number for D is 0.8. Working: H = 0.7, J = 0.60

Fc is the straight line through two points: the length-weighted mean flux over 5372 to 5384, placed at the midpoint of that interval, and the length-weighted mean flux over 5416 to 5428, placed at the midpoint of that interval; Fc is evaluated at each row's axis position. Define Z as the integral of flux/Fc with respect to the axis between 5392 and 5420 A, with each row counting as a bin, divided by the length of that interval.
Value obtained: 1.00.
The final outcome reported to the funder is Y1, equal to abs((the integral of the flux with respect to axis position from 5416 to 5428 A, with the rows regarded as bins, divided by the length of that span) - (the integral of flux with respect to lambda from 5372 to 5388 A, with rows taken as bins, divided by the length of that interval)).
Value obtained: 0.5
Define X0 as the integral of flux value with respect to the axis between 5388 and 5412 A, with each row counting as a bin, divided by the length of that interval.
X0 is 22.4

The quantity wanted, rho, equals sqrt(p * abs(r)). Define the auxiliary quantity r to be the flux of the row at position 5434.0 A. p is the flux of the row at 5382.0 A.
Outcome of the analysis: 22.4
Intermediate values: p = 22.2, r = 22.6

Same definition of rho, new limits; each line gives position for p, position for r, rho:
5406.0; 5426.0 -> 21.5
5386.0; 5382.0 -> 22.3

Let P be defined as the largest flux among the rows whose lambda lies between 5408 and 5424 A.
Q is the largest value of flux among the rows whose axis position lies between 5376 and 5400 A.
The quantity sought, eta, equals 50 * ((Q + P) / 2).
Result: 1175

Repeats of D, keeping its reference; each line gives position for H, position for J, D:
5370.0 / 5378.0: 1.4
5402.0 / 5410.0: -0.5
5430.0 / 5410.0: -0.1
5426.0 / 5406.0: 1.0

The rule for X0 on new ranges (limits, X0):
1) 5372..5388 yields 22.4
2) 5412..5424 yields 23.6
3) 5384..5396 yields 22.6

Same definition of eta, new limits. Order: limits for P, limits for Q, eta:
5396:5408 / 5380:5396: 1145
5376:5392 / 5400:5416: 1175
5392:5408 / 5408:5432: 1160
